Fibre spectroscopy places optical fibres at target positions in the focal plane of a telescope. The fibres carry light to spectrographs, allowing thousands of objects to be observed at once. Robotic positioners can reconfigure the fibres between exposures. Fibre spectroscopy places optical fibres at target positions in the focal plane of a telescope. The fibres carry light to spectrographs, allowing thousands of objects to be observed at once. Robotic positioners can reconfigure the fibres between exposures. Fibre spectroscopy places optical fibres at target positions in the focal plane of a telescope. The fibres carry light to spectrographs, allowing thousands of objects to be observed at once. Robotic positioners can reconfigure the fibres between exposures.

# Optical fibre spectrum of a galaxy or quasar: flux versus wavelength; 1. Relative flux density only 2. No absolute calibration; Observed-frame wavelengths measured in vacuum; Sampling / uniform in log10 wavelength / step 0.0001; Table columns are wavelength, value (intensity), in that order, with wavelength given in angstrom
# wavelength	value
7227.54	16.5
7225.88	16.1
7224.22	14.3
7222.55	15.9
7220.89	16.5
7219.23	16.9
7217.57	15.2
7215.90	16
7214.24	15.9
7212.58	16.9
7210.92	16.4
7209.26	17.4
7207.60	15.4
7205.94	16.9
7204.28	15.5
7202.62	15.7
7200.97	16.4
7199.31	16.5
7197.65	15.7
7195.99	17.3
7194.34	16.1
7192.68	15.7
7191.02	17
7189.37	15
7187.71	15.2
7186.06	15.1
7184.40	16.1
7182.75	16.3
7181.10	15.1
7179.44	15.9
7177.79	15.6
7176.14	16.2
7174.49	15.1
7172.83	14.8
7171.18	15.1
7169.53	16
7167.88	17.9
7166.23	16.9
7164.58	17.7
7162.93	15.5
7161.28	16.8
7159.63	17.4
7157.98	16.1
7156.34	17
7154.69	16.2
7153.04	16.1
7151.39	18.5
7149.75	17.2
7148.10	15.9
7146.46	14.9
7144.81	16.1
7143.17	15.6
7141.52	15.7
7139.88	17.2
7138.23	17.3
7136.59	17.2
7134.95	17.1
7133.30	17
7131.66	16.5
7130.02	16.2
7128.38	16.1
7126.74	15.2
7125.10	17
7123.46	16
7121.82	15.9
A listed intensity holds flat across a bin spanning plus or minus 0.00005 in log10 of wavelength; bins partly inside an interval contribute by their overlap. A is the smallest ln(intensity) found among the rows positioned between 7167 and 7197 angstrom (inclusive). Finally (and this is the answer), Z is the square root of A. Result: 1.64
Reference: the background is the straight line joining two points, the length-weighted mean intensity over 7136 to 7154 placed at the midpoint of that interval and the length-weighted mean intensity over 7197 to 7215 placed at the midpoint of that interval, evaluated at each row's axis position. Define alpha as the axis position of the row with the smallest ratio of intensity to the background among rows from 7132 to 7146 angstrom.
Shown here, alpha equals 7143.17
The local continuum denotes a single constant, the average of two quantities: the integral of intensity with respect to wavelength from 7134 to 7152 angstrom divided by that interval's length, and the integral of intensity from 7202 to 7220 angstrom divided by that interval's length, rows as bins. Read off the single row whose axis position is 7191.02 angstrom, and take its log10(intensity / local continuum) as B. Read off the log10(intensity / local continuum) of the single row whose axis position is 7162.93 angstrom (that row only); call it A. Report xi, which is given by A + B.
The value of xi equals -0.01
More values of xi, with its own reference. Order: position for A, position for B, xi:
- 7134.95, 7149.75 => 0.04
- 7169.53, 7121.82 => -0.02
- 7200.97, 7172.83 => -0.04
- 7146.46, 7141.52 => -0.06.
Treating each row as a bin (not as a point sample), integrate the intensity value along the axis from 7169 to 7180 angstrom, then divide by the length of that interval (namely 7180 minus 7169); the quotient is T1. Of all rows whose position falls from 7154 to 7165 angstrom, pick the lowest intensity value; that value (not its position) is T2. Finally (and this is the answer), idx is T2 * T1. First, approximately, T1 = 15.5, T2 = 15.5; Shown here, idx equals 240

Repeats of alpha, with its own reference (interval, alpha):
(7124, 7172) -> 7146.46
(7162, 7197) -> 7172.83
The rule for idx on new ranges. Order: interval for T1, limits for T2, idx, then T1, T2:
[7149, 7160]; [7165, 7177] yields 250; 16.9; 14.8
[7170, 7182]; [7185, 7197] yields 231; 15.4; 15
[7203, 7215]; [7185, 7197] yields 245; 16.3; 15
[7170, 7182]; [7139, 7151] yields 230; 15.4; 14.9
